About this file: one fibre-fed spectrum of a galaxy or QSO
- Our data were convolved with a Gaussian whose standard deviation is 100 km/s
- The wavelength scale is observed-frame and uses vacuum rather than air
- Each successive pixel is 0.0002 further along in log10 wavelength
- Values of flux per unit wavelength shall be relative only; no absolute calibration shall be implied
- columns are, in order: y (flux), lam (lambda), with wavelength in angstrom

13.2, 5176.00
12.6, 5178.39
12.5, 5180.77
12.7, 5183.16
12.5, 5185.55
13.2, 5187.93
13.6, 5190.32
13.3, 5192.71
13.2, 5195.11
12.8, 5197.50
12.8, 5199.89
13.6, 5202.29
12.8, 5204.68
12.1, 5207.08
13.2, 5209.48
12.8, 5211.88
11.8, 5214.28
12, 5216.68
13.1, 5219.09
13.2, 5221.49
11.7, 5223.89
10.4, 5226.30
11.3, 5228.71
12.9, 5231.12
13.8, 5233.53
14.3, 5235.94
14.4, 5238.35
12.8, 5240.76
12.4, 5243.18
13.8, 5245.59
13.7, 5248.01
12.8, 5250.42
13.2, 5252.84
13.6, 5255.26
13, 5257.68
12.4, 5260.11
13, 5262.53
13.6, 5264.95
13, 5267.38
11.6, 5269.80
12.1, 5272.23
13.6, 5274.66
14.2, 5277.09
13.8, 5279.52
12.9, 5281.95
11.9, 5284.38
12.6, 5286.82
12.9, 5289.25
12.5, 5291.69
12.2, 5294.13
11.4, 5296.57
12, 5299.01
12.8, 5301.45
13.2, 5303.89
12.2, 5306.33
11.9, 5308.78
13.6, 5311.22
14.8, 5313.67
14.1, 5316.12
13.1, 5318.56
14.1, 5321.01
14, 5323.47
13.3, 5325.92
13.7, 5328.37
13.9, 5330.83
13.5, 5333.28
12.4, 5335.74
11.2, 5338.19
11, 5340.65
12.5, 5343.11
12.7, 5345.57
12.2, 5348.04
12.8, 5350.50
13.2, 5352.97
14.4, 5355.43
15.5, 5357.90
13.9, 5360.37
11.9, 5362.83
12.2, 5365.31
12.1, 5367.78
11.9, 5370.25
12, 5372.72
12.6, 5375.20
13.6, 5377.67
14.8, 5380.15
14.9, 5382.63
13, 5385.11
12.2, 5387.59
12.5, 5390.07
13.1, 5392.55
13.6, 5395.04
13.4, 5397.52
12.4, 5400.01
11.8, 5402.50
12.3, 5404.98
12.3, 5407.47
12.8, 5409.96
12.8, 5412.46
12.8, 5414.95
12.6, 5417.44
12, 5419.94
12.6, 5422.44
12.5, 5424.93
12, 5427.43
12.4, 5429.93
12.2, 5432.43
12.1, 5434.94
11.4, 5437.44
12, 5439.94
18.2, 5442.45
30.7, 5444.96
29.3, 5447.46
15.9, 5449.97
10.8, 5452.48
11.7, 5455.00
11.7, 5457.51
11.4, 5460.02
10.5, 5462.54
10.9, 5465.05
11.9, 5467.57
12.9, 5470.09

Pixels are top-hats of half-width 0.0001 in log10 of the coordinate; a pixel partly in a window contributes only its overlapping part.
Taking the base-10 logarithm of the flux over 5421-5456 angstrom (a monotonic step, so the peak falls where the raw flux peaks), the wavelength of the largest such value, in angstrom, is 5444.96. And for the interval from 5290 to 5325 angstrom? 5313.67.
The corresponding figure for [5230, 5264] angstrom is 5238.35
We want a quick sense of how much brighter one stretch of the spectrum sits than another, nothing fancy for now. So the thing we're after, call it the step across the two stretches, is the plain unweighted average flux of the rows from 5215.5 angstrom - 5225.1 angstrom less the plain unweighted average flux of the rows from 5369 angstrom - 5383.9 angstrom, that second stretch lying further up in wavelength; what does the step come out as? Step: -0.80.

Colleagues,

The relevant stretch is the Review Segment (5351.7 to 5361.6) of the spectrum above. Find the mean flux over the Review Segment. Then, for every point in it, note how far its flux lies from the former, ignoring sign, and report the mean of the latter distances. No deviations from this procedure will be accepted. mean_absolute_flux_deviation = 0.70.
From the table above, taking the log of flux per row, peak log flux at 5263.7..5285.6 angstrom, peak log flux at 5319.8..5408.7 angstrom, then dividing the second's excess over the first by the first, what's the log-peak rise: 0.033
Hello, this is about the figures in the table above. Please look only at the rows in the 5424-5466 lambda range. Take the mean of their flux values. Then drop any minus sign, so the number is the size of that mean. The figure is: 14.5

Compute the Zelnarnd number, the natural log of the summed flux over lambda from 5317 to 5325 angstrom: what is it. 3.72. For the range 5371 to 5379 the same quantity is 3.64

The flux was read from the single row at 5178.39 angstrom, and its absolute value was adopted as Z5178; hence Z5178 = 12.6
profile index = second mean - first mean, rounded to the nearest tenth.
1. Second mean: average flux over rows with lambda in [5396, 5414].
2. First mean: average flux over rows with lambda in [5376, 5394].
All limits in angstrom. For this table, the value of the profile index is -0.9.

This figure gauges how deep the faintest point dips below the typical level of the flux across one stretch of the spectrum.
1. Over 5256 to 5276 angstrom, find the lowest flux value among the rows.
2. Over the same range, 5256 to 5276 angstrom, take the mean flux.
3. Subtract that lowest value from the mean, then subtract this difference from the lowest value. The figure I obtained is 10.4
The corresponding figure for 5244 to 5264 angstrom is 11.6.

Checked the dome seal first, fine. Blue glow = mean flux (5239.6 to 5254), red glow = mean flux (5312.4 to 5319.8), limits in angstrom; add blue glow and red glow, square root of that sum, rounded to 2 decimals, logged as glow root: 5.21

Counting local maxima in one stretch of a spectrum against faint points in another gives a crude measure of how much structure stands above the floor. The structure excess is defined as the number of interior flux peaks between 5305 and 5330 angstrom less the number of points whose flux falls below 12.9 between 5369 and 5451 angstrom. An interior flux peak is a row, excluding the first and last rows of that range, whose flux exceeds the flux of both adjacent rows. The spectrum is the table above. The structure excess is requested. -20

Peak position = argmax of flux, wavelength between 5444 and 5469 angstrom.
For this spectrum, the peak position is 5444.96 angstrom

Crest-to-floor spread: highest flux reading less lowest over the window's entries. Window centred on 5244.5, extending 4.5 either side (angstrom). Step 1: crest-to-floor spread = 1.4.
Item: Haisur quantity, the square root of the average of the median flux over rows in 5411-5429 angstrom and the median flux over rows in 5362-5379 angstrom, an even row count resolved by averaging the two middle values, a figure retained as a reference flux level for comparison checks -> 3.51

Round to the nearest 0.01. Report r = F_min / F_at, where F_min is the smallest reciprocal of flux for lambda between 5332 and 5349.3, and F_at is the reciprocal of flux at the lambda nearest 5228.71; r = 0.84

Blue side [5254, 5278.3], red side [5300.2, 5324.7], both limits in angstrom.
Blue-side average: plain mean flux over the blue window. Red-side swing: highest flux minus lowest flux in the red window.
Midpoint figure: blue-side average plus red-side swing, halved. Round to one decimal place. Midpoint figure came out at 8.0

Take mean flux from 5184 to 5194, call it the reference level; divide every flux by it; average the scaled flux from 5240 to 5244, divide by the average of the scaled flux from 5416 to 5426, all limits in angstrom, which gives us 1.0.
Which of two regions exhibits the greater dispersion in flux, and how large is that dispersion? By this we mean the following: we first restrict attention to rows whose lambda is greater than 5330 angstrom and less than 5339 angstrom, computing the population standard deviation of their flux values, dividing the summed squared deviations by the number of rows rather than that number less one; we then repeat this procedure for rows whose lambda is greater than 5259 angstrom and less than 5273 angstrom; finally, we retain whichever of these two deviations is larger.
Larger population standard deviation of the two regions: 1.05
